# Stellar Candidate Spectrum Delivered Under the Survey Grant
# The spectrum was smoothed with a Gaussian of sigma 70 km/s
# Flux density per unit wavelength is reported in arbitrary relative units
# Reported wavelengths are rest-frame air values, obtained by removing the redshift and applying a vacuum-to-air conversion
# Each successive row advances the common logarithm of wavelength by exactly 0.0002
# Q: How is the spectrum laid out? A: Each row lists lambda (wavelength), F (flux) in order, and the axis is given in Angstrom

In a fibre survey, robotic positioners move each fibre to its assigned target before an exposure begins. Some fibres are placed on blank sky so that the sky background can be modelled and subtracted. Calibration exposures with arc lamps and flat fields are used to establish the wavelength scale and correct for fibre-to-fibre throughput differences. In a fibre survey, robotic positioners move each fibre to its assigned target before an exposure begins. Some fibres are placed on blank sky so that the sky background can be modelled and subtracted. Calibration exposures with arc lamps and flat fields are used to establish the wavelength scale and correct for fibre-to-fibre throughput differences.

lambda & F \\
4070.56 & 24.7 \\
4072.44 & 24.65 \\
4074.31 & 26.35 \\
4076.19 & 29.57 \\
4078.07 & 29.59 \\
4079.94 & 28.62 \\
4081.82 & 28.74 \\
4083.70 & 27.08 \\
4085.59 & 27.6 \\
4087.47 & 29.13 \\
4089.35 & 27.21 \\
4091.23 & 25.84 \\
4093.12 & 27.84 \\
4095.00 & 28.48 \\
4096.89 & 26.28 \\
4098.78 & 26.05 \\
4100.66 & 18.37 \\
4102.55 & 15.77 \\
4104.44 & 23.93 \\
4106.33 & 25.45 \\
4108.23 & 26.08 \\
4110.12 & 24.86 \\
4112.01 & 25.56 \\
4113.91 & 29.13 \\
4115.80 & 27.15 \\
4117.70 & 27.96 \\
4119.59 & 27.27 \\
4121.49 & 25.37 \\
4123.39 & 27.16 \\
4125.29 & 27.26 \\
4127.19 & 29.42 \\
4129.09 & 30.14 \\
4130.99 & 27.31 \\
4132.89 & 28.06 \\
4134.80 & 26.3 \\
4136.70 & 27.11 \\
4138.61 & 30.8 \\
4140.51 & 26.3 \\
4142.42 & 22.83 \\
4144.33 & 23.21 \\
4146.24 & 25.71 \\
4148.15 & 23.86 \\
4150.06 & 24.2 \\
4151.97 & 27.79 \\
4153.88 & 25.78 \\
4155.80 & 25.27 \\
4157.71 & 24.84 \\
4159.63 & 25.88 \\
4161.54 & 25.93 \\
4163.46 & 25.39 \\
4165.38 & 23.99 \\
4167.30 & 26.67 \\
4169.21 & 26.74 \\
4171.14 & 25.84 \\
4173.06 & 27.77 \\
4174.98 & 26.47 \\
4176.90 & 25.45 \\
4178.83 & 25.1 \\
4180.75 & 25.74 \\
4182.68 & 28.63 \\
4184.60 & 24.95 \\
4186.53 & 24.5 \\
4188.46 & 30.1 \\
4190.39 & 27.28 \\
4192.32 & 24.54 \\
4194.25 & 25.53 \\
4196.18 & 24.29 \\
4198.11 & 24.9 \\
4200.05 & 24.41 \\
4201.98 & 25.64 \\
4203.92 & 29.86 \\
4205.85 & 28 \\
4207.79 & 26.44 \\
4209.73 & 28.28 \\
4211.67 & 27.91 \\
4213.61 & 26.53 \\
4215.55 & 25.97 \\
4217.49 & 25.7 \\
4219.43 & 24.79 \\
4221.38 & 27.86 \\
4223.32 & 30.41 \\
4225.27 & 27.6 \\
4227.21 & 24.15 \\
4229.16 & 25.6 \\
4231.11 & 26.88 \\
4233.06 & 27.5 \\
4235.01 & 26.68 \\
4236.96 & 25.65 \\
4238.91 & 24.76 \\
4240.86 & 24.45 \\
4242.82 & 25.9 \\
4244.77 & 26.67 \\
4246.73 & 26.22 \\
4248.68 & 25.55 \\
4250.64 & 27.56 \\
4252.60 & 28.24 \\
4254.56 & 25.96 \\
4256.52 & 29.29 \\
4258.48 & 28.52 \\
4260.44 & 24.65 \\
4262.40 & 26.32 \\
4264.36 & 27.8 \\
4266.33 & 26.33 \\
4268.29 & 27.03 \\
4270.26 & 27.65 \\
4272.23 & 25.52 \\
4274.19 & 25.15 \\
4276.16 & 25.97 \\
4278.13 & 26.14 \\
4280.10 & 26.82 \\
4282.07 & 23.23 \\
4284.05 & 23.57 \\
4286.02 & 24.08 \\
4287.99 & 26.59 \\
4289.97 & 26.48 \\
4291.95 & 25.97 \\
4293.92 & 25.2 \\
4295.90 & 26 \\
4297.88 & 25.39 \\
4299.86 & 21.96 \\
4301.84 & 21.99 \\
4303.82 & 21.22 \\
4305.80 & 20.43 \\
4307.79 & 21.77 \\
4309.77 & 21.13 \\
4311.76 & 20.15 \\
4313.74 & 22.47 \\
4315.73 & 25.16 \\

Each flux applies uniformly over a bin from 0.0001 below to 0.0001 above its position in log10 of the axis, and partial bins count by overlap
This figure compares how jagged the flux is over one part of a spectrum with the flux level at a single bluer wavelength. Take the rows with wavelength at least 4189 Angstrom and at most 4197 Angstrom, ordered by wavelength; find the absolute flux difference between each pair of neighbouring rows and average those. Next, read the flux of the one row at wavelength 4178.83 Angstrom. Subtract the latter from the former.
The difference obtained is -23.4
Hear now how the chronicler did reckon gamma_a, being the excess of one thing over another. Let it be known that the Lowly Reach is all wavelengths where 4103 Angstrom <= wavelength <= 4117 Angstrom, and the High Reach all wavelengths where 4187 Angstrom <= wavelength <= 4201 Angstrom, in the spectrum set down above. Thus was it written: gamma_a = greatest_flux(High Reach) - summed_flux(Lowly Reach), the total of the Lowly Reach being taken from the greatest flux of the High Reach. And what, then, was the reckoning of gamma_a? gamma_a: -152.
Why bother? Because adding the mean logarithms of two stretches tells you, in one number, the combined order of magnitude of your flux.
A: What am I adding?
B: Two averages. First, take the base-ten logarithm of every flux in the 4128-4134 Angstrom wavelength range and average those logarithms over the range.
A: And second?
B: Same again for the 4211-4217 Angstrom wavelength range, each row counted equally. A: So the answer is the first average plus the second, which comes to 2.88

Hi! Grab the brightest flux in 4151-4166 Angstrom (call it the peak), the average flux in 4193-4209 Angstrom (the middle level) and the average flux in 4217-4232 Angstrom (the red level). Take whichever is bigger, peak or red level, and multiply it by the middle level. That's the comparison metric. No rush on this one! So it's 726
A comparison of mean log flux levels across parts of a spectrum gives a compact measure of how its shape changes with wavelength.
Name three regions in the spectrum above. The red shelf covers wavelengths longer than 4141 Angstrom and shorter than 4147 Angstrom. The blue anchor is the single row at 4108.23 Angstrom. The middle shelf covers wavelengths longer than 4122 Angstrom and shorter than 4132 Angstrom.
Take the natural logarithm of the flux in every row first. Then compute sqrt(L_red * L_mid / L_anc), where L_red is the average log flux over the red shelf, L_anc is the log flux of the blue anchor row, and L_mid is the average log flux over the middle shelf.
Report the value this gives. 1.803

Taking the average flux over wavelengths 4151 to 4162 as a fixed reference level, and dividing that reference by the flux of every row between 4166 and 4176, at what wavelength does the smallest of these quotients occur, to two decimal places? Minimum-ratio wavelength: 4173.06 Angstrom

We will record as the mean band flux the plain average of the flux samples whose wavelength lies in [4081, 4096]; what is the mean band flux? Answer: 28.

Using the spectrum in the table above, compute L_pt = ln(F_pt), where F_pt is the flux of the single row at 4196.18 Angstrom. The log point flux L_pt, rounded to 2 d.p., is 3.19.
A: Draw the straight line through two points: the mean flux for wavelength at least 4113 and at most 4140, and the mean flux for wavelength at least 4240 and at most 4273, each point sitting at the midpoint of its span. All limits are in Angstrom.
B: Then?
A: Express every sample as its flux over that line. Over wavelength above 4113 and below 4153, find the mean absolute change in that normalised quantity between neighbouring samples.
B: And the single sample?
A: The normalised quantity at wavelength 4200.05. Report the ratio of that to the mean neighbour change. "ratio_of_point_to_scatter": 14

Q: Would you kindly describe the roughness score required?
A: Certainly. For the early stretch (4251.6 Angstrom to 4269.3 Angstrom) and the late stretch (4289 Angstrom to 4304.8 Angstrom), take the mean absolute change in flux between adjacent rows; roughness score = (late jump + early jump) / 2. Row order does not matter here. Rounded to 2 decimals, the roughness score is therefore 1.47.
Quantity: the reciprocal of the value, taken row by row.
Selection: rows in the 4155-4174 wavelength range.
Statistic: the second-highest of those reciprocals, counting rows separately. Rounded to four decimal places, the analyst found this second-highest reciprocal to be 0.0403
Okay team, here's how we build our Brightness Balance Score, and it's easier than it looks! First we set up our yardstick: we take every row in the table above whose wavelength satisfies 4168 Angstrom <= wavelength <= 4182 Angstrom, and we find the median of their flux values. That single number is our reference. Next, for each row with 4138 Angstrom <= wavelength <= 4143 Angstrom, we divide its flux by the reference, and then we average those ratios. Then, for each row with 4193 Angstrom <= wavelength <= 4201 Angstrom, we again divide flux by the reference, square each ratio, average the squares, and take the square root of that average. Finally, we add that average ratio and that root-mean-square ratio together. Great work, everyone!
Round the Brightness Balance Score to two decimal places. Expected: 1.99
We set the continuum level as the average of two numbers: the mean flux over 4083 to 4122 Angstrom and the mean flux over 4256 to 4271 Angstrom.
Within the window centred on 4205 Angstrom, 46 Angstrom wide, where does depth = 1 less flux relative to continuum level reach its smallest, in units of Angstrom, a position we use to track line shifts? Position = 4223.32 Angstrom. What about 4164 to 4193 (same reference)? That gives 4188.46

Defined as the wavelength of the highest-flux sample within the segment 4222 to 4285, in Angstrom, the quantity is 4223.32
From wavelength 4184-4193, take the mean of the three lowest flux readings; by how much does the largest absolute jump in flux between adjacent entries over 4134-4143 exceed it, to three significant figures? -20.2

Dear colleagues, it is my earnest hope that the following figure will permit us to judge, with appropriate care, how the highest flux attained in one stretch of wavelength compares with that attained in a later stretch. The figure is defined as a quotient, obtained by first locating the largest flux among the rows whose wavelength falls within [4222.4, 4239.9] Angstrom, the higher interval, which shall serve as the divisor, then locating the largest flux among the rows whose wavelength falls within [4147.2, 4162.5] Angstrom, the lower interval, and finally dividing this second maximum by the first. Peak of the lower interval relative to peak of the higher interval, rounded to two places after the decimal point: 0.91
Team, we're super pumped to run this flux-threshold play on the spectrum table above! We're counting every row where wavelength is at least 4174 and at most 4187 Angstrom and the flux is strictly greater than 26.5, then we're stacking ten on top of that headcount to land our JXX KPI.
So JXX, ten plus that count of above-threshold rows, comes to 11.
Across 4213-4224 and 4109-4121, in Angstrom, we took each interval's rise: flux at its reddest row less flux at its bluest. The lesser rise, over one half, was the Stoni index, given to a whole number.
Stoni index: 5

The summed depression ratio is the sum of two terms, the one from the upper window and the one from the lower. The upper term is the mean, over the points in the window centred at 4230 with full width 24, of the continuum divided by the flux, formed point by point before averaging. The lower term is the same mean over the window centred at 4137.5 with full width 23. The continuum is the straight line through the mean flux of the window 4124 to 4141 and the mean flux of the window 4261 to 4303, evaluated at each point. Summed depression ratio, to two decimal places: 2.06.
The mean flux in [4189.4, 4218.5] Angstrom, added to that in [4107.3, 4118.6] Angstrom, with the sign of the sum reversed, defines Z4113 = -53.1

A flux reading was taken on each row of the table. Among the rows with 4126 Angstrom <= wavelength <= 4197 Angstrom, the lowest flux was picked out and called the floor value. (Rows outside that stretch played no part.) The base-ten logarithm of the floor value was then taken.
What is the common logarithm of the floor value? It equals 1.36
